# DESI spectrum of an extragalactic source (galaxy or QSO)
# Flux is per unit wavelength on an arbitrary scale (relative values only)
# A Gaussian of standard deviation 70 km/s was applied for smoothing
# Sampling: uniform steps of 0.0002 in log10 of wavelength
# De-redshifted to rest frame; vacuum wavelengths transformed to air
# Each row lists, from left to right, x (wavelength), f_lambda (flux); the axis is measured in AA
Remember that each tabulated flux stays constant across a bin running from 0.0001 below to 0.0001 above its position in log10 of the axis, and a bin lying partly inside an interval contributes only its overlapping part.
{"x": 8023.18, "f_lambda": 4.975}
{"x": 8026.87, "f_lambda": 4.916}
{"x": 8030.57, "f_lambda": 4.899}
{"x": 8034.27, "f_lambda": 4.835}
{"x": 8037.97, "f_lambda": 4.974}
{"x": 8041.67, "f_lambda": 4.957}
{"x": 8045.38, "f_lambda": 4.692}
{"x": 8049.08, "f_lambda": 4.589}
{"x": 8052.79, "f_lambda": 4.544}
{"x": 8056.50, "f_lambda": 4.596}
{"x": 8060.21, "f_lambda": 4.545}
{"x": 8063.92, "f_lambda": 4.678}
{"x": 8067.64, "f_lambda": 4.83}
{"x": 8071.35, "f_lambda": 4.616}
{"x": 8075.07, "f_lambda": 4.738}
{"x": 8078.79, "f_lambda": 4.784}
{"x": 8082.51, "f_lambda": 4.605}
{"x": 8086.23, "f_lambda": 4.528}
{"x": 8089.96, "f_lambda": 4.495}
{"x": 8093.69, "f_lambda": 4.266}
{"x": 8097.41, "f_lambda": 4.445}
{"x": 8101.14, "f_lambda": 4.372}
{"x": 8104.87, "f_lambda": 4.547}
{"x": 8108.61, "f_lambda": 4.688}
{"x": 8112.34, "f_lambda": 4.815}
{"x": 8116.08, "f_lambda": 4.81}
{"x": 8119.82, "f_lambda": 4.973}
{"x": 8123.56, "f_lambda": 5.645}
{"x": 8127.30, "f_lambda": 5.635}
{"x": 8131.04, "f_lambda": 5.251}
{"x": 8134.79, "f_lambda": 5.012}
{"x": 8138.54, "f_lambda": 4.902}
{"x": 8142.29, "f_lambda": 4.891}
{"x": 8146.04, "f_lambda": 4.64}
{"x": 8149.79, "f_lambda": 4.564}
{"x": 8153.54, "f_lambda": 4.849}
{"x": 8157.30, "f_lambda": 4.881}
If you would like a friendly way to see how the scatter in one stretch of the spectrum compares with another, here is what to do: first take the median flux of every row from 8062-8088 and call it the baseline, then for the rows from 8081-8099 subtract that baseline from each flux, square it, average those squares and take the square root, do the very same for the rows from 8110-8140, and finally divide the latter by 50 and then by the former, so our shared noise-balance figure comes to 0.046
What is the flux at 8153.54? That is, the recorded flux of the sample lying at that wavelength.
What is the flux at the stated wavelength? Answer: 4.849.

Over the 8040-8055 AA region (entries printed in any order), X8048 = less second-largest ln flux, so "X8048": -1.55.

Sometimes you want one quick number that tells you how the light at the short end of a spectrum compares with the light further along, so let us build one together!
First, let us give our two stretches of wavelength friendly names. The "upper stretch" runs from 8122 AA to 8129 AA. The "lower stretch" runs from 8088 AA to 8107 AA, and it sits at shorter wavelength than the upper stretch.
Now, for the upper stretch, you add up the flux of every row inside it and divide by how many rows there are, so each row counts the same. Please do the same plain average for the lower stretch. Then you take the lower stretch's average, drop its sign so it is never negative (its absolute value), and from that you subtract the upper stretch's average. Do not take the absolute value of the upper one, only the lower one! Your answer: -1.2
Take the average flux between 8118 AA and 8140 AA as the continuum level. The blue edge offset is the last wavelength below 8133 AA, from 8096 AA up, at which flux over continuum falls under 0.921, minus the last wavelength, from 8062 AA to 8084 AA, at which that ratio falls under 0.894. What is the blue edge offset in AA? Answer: 33.6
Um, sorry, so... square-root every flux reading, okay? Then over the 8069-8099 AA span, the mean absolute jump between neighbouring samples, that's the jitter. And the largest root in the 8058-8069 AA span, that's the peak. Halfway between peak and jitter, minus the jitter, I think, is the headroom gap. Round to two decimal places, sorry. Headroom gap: 1.08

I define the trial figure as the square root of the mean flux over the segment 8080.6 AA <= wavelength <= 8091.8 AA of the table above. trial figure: 2.13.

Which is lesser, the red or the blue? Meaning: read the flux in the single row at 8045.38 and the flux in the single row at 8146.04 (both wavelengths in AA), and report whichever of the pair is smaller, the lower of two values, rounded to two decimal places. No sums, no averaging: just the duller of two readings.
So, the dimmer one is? 4.64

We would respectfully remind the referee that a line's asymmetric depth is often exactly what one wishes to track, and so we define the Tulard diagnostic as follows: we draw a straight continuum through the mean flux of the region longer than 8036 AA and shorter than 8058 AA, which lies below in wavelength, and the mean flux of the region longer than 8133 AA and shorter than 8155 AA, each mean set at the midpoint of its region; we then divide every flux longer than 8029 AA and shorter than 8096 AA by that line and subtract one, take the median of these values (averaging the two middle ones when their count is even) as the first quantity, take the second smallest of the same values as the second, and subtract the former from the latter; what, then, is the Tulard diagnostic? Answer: -0.036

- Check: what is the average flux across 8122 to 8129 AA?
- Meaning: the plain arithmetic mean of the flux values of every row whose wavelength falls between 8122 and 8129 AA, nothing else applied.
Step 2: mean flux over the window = 5.64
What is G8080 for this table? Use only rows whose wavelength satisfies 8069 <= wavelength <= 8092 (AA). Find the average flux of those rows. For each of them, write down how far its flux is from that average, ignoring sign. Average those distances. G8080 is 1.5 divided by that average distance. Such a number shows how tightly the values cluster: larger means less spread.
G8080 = 16.9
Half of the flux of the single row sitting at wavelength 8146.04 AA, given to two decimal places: 2.32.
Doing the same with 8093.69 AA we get 2.13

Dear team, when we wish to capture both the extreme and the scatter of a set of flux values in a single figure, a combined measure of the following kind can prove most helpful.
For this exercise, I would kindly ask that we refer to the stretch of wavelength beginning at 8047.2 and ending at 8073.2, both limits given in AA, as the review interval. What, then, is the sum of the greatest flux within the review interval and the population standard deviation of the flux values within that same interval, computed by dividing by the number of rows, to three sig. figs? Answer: 4.92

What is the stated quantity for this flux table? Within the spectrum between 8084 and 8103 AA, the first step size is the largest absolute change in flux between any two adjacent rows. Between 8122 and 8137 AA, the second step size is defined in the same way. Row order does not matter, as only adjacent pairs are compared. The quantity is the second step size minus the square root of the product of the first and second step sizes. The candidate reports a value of 0.087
